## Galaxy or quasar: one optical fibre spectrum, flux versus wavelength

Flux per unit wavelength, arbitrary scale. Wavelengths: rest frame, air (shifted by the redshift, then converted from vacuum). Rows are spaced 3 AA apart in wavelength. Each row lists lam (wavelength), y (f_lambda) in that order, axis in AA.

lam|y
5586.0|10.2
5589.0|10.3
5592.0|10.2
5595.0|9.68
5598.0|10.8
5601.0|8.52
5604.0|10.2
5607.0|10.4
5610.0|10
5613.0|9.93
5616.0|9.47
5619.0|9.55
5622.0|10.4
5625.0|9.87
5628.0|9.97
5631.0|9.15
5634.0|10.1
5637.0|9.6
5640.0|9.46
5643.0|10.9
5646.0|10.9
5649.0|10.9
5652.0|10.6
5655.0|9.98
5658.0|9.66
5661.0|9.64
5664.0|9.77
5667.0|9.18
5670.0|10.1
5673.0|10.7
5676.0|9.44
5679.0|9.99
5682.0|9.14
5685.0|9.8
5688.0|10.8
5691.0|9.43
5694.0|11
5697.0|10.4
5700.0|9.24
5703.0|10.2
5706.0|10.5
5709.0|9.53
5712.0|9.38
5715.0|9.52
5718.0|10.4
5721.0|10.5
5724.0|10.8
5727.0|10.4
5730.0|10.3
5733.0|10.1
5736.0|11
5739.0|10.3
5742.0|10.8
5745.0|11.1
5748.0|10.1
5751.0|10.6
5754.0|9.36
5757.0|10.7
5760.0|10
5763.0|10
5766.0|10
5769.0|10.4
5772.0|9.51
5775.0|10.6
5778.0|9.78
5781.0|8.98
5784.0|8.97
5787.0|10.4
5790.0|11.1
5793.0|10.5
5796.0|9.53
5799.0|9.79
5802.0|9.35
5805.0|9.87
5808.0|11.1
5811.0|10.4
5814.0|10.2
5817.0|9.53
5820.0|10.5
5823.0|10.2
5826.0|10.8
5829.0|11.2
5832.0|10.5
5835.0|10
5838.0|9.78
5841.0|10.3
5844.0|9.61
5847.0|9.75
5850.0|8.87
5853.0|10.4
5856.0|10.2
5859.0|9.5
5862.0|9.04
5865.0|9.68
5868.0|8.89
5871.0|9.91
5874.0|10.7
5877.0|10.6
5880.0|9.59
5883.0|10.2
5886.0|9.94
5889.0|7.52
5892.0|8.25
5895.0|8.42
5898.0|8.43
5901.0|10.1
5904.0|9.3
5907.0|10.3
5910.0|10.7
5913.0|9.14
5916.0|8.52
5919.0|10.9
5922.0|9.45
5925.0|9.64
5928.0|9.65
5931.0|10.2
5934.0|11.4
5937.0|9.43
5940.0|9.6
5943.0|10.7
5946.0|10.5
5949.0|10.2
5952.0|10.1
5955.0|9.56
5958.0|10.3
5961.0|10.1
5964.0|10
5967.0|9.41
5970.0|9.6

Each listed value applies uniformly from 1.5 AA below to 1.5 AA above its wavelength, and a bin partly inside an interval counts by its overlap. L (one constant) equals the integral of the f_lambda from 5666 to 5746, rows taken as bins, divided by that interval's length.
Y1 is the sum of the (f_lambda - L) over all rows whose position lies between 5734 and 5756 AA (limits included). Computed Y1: 2.2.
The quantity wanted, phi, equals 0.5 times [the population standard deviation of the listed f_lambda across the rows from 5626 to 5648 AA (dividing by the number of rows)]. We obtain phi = 0.32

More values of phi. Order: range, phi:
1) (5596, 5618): 0.34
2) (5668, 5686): 0.25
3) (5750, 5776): 0.23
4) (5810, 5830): 0.24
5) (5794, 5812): 0.29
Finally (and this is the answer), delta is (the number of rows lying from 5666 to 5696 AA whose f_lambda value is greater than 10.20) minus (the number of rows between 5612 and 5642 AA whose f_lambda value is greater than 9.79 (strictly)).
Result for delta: -2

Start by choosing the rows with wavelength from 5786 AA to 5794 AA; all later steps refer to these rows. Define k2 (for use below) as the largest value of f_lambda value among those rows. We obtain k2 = 11.1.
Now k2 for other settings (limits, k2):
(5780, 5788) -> 10.4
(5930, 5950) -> 11.4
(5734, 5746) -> 11.1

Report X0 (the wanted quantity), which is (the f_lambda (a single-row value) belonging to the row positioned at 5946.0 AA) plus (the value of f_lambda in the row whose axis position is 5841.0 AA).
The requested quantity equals 20.8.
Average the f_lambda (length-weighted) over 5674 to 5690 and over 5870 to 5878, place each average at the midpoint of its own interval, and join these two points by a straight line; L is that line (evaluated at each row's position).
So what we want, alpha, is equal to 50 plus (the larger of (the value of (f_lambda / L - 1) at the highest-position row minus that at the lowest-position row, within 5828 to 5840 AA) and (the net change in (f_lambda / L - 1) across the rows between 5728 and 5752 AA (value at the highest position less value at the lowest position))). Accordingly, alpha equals 50.02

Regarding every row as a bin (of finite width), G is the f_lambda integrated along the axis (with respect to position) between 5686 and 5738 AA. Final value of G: 531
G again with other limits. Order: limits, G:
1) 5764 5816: 521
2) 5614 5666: 519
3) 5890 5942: 499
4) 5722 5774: 537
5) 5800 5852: 526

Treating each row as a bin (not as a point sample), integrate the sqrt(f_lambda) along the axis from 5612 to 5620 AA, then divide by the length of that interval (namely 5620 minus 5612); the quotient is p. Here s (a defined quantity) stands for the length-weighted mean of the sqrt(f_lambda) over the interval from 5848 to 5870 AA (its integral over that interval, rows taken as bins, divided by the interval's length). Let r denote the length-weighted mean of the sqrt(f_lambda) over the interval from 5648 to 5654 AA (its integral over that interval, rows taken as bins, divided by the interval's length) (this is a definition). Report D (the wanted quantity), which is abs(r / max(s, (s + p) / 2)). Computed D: 1.06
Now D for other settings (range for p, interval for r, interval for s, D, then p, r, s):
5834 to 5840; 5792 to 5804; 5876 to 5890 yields 1.00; 3.15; 3.12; 3.09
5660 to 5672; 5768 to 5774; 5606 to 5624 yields 1.00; 3.12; 3.16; 3.15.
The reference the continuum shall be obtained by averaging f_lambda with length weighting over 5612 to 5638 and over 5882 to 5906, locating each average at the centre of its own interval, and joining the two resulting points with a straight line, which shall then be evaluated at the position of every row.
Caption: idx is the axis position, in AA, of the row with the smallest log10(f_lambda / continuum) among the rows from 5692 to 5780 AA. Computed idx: 5700.0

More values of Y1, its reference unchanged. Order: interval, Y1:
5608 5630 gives -1.9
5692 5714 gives -0.8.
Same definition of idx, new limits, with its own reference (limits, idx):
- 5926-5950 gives 5937.0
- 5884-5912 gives 5889.0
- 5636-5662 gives 5640.0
